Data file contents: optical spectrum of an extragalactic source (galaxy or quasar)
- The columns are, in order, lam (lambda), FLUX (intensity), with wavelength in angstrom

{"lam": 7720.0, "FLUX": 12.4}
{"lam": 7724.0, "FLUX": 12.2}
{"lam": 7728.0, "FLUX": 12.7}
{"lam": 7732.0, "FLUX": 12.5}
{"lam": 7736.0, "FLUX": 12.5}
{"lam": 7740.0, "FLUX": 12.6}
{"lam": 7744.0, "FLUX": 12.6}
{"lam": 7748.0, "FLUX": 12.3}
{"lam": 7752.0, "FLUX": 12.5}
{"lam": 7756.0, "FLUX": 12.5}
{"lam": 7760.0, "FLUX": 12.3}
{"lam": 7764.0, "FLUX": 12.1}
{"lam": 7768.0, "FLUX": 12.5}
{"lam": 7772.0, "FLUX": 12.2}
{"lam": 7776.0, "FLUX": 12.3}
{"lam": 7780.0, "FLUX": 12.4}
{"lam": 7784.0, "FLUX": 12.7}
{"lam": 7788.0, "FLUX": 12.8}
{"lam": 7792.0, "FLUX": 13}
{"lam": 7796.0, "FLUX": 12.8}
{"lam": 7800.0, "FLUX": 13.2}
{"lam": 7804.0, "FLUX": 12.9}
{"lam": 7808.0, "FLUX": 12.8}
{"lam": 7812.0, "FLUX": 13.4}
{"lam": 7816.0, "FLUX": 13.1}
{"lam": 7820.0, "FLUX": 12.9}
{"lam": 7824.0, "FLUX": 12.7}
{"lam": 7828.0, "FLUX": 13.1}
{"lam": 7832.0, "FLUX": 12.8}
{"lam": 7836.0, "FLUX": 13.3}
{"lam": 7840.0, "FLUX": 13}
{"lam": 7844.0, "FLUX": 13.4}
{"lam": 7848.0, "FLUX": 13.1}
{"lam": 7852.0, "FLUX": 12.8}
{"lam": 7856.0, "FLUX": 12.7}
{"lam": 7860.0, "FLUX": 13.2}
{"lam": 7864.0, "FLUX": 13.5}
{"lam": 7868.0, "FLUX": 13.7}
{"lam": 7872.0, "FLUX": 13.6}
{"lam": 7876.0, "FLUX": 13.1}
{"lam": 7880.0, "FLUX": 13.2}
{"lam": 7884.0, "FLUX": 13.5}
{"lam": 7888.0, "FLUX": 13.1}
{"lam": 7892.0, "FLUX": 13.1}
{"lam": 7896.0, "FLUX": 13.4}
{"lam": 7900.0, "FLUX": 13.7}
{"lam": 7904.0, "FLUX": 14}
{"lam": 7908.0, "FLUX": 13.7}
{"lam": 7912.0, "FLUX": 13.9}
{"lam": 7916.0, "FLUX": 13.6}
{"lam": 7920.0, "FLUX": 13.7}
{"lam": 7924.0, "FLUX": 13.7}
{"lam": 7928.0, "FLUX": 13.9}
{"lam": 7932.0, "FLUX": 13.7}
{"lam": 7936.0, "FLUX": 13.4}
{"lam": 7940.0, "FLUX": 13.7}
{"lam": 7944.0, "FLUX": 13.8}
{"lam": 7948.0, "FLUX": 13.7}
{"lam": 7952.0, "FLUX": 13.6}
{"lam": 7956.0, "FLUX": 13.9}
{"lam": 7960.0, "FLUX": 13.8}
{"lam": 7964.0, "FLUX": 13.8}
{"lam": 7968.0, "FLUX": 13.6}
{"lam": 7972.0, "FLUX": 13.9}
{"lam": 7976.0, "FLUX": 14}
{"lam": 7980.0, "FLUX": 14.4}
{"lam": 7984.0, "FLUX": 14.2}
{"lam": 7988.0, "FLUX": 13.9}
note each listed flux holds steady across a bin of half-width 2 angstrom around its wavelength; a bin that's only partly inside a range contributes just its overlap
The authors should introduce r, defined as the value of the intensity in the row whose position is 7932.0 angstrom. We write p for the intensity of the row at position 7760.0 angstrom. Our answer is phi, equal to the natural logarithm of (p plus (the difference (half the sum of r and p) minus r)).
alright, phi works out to 2.45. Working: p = 12.3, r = 13.7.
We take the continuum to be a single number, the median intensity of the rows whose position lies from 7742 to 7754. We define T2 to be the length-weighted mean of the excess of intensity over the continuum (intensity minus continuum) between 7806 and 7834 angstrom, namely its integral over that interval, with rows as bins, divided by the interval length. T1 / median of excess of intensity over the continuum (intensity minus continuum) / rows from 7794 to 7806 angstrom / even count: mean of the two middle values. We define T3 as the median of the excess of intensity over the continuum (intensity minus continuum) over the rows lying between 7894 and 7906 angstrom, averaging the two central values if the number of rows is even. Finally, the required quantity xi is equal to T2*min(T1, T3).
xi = 0.2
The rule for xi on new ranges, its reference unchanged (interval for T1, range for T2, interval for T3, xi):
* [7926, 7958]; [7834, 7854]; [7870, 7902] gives 0.5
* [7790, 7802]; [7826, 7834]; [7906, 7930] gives 0.2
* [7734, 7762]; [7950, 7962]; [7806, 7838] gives 0.0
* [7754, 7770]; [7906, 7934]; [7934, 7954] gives -0.1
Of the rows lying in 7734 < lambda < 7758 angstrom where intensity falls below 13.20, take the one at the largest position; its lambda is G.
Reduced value 7756.0 angstrom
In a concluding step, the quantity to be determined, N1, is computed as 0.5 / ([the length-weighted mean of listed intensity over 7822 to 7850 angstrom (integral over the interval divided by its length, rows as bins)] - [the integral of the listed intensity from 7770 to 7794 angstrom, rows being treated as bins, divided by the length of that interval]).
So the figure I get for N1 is 1.0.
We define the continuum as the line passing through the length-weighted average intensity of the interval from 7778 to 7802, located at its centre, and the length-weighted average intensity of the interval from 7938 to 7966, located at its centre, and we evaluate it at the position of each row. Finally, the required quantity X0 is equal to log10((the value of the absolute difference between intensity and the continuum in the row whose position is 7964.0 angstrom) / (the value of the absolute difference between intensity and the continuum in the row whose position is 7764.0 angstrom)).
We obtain -1.3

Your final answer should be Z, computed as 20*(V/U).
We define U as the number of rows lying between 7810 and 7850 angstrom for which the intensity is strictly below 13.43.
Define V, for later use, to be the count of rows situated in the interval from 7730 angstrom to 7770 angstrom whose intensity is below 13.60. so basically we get 20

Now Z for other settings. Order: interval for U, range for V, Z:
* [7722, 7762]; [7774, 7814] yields 20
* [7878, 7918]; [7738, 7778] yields 50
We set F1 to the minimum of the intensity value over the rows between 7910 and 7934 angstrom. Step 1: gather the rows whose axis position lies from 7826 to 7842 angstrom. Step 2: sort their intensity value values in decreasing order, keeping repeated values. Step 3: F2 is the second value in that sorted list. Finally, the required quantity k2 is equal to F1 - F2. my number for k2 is 0.5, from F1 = 13.6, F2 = 13.1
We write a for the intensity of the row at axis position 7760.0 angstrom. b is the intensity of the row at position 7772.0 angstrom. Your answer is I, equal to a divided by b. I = 1.01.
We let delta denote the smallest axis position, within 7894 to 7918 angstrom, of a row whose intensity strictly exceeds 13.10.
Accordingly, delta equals 7896.0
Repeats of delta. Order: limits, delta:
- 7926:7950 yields 7928.0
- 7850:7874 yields 7860.0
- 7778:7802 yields 7800.0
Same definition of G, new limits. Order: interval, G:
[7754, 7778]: 7776.0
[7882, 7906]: 7892.0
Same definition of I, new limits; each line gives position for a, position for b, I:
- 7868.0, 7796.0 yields 1.07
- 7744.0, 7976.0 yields 0.90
